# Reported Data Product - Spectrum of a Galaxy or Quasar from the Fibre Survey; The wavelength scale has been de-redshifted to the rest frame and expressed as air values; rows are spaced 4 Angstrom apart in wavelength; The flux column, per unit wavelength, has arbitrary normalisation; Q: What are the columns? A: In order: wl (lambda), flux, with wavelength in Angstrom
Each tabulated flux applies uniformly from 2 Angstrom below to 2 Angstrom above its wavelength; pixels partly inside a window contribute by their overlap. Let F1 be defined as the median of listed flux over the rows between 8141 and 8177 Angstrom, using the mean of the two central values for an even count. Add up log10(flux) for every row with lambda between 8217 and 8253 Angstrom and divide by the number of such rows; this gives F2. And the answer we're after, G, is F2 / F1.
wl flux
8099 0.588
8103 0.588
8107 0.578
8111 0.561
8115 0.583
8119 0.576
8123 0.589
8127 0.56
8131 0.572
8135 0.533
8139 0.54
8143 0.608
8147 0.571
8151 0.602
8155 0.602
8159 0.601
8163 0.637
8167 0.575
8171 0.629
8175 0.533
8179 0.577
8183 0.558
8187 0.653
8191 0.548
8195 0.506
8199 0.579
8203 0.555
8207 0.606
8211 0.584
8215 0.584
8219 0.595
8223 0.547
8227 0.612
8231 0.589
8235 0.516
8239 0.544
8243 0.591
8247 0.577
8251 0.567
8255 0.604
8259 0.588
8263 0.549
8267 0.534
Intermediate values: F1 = 0.602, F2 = -0.2440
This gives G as -0.405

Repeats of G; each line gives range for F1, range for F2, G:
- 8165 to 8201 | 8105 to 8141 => -0.431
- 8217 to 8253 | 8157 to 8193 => -0.399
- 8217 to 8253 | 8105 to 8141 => -0.429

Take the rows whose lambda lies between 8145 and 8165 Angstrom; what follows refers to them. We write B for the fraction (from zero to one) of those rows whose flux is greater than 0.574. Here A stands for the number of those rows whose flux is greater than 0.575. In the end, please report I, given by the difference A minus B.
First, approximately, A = 4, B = 0.8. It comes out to 3.2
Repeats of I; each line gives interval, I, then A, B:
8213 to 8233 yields 3.2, 4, 0.8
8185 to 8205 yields 1.6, 2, 0.4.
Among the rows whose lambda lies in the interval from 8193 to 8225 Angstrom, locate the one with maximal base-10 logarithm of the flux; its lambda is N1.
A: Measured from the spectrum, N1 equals 8207 Angstrom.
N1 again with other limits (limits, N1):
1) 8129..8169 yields 8163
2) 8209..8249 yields 8227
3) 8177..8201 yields 8187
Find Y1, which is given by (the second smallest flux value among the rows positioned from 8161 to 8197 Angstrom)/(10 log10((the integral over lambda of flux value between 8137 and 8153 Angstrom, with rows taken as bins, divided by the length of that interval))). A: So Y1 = -0.225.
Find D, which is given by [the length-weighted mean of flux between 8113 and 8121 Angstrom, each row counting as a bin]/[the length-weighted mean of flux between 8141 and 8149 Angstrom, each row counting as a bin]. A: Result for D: 0.98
